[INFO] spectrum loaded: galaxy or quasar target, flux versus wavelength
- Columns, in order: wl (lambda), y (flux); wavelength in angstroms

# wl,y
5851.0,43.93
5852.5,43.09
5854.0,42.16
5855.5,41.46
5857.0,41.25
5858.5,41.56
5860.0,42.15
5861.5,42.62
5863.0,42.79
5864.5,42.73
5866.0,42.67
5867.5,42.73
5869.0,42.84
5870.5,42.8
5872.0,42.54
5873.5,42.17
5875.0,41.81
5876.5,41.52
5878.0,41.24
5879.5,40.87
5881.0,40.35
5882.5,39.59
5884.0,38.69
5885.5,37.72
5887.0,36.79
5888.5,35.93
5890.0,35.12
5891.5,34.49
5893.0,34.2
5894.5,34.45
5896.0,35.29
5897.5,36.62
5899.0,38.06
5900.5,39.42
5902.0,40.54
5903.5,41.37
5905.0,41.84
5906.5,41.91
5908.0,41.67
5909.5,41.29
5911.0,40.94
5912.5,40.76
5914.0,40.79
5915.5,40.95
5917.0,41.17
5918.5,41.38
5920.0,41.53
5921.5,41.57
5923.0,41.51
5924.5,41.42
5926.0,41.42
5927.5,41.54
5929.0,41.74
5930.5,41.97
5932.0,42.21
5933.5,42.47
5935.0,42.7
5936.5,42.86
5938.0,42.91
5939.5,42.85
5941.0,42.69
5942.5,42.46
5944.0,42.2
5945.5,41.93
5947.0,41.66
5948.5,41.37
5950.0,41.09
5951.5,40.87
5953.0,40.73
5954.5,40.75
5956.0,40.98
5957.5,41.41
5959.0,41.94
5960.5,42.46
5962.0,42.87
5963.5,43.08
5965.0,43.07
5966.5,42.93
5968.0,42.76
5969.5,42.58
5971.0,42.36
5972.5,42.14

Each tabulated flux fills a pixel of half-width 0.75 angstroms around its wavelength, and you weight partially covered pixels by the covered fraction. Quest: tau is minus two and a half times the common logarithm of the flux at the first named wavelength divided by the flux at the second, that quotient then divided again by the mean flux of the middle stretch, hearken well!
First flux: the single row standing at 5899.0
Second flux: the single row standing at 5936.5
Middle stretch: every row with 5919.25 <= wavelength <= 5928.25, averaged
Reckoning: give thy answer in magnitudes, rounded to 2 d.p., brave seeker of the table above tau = 4.17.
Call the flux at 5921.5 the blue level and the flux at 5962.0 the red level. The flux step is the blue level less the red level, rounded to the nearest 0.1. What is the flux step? -1.3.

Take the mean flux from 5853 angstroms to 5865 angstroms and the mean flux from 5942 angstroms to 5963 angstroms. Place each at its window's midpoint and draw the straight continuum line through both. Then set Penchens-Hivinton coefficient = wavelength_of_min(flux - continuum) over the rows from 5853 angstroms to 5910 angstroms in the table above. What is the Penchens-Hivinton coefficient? 5893.0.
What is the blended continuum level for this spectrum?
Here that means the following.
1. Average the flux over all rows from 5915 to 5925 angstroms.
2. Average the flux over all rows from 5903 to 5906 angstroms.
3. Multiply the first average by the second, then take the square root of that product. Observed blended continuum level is 41.5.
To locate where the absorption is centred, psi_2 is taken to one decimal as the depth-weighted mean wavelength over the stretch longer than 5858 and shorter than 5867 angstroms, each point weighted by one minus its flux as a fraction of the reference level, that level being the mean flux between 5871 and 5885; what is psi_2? 5862.9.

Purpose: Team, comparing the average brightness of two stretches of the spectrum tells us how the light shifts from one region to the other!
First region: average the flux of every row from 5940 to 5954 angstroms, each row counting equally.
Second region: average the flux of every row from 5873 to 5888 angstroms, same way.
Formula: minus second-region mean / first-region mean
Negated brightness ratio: -0.96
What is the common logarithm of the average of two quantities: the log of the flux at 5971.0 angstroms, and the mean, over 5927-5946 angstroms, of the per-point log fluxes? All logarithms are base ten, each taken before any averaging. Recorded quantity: 0.211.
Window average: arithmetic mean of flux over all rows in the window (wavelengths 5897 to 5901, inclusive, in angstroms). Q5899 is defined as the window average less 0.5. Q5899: 37.5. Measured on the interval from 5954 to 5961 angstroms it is 41.0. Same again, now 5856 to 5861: 41.2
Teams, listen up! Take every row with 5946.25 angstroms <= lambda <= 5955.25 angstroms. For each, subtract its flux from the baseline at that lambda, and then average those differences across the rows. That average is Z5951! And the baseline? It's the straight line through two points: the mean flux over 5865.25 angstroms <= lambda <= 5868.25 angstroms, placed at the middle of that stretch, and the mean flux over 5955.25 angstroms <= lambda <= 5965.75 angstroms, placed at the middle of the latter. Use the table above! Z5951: 1.2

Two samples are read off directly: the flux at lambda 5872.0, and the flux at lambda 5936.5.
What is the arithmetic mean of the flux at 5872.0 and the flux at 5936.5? 42.7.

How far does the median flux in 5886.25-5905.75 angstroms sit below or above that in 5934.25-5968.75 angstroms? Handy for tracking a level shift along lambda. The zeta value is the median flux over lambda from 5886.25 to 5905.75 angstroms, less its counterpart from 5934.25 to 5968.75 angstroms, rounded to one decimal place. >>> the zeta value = -5.8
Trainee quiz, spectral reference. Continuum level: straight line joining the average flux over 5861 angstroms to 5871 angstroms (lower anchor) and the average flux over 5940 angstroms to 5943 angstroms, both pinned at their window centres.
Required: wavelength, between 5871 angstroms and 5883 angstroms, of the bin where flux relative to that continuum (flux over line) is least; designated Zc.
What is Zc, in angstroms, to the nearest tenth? 5882.5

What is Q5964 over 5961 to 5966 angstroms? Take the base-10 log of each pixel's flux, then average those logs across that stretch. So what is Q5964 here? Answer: 1.63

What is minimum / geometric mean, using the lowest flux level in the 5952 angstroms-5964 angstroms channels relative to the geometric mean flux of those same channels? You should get 0.98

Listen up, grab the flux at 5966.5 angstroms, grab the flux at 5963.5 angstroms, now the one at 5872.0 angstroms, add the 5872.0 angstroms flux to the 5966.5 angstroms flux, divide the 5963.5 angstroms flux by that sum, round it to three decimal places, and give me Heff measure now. 0.504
